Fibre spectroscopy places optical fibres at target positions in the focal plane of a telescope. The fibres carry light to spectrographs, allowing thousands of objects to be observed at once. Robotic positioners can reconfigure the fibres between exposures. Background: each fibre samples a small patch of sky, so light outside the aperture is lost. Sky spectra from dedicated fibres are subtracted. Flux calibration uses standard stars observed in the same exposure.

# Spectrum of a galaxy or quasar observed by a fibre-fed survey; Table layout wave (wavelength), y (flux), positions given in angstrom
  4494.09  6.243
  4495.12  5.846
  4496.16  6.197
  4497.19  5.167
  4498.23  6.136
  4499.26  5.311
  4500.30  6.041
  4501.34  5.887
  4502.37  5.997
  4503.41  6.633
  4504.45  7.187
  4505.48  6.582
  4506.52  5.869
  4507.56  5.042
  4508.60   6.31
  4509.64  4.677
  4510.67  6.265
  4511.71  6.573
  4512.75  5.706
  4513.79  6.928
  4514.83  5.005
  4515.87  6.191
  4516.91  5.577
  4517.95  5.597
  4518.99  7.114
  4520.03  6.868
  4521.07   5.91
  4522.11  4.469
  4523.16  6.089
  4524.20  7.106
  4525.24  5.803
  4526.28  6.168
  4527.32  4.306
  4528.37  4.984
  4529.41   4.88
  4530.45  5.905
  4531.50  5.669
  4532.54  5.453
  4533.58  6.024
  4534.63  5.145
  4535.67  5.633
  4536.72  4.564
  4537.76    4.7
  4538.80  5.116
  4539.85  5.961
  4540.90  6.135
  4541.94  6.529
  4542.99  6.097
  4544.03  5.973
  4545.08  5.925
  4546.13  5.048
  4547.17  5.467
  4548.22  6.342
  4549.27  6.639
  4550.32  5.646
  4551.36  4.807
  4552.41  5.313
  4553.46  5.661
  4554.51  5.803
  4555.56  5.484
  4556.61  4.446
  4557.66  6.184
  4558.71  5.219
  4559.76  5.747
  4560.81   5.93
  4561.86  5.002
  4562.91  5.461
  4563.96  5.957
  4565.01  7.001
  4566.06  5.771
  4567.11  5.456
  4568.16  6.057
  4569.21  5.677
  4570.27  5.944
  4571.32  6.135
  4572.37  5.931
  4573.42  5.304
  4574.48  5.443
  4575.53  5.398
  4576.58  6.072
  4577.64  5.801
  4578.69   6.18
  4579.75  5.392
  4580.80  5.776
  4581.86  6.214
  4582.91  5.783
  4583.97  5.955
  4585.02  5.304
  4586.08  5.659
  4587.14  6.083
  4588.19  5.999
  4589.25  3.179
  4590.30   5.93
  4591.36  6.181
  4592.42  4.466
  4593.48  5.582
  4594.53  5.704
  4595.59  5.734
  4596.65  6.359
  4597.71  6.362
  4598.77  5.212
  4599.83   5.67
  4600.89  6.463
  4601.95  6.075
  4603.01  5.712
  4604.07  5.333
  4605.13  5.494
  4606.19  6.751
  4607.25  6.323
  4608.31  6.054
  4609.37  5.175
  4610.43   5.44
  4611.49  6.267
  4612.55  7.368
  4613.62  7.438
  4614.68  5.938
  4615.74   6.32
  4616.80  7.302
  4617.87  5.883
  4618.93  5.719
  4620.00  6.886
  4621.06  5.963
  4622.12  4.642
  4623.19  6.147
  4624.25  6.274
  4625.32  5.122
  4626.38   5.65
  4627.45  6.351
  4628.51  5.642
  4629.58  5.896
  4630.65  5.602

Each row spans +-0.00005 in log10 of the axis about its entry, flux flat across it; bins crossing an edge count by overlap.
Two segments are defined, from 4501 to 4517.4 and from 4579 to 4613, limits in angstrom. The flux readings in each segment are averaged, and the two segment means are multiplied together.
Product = 35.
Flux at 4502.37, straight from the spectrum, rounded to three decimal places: 5.997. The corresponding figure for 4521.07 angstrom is 5.910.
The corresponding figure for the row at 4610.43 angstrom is 5.440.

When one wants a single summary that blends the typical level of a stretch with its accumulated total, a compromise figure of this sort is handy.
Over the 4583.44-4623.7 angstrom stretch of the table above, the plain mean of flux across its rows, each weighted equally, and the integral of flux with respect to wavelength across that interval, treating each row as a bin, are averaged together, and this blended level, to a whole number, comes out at 122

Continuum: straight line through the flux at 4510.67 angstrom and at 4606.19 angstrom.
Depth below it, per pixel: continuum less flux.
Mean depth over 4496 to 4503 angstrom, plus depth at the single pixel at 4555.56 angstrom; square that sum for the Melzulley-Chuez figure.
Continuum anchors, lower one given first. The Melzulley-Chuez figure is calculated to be 2.0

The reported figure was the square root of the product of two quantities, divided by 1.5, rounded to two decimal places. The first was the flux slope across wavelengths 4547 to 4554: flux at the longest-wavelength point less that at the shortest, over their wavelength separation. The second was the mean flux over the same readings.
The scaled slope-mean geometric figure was 0.28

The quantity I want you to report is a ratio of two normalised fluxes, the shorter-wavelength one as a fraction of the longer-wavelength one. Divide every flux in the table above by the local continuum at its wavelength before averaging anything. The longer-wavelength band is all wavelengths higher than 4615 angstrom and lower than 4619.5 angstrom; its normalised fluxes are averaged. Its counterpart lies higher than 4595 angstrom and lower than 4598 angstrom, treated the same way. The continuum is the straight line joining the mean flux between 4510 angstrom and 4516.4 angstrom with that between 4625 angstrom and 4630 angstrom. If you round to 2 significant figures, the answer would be 0.96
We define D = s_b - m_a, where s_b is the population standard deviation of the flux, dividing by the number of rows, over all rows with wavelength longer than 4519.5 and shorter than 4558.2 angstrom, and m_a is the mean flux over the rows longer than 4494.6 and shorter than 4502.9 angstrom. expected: -5.14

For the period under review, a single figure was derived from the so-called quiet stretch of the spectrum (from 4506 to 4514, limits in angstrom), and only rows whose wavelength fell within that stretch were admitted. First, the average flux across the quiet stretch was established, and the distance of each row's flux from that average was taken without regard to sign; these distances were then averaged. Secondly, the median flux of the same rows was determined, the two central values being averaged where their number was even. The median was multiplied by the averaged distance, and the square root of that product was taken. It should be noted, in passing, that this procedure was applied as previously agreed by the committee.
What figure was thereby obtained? 1.9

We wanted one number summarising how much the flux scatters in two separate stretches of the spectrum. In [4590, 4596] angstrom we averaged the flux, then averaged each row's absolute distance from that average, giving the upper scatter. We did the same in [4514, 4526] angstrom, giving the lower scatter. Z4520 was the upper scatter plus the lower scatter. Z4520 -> 1.02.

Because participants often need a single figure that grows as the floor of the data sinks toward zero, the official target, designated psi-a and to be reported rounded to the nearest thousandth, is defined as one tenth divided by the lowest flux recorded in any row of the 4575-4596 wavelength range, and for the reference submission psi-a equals 0.031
